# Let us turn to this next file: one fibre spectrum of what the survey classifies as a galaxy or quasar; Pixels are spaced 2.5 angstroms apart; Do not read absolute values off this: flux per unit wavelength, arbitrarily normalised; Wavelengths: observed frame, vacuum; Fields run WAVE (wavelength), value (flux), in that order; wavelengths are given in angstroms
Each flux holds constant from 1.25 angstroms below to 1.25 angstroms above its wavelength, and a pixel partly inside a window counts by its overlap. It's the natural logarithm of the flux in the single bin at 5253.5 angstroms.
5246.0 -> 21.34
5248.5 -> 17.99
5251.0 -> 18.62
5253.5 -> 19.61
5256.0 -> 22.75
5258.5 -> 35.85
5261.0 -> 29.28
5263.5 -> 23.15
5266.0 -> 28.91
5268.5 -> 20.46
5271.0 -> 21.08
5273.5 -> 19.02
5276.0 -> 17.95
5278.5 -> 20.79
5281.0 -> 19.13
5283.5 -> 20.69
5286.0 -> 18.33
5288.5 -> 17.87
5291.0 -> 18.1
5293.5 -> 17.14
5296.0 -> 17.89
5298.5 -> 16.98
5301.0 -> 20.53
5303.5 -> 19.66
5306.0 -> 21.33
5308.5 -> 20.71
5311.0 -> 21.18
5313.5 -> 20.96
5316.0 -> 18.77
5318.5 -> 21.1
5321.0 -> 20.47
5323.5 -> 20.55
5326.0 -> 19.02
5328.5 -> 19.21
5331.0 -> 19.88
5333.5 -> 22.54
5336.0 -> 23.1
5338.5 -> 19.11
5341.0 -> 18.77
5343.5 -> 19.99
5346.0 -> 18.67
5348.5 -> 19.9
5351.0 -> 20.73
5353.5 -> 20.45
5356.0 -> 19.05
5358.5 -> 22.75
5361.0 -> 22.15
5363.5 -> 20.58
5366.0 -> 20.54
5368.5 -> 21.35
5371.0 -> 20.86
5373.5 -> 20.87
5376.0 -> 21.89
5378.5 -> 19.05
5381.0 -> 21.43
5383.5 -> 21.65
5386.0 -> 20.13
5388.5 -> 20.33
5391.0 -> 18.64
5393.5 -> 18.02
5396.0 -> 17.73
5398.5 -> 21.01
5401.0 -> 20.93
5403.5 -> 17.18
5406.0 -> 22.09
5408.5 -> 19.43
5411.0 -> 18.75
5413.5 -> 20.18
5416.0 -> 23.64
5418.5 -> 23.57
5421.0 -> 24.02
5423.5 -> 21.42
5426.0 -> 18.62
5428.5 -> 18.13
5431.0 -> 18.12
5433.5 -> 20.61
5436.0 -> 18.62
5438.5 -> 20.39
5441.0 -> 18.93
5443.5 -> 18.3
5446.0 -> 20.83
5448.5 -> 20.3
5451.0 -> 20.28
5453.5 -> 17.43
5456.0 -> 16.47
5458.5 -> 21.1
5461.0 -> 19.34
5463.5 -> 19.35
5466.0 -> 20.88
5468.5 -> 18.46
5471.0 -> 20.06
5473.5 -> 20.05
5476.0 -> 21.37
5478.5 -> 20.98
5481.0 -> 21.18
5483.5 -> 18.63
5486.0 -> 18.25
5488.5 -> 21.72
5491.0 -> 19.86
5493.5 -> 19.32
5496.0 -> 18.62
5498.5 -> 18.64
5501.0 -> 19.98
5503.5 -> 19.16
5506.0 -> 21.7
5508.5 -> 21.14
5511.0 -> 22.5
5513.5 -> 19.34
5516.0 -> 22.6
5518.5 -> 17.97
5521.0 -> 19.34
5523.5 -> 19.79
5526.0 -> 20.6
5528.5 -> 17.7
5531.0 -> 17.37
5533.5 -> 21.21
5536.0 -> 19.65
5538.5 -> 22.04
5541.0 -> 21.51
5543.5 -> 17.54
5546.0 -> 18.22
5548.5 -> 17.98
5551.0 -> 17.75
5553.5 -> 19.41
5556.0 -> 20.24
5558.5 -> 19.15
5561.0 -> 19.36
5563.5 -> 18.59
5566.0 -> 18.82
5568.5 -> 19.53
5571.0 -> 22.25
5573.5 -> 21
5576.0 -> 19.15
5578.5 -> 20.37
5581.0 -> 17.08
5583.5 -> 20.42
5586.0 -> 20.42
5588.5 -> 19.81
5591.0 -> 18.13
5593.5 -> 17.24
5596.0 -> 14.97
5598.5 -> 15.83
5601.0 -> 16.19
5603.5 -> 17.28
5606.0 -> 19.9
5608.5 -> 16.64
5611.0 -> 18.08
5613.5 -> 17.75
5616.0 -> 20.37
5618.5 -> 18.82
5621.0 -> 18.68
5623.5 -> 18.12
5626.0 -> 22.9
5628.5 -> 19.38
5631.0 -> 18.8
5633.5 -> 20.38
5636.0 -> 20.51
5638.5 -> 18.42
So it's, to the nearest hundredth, 2.98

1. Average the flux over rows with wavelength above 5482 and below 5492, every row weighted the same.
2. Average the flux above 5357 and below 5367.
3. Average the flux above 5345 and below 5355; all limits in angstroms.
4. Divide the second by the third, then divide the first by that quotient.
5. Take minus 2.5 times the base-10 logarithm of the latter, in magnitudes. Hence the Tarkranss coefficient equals -3.15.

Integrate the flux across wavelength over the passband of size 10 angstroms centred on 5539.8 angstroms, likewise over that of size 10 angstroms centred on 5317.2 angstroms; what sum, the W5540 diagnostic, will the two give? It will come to 405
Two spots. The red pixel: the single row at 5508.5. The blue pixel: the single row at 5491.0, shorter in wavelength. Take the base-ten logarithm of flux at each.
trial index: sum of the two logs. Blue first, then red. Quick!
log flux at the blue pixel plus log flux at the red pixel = 2.62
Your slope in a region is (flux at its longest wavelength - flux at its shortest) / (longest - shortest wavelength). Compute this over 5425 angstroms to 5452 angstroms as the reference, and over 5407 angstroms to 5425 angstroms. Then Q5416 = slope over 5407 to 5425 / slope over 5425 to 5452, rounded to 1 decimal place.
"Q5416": 2.0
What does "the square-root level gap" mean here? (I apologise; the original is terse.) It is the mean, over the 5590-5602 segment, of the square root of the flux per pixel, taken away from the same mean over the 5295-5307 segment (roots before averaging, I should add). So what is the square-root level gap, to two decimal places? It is 0.33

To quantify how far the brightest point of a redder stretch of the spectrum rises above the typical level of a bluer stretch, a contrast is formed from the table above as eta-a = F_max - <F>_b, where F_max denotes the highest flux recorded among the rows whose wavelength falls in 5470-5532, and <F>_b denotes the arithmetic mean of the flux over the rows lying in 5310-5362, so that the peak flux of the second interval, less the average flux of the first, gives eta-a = 2.2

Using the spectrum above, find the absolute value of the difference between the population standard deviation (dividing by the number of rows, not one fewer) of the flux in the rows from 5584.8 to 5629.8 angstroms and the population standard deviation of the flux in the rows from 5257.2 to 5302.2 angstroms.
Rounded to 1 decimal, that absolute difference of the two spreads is 3.1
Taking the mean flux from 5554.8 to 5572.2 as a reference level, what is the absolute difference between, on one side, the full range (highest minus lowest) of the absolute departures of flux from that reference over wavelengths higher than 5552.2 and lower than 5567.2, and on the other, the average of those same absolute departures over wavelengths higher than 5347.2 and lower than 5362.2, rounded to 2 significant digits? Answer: 0.53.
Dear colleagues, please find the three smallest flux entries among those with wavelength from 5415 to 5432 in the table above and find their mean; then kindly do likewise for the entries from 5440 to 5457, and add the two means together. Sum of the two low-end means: 35.7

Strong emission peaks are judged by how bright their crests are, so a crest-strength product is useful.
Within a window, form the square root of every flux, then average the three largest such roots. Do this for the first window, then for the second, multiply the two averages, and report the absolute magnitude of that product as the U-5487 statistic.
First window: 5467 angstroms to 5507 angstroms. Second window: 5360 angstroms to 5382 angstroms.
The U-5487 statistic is 21.7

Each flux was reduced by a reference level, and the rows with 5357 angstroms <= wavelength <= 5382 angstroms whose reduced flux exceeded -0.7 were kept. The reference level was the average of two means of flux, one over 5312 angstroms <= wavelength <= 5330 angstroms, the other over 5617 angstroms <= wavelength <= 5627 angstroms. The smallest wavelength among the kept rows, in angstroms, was 5358.5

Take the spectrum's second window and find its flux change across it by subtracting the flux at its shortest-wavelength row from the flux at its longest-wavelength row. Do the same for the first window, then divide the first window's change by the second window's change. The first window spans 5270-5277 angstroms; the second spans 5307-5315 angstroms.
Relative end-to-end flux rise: -13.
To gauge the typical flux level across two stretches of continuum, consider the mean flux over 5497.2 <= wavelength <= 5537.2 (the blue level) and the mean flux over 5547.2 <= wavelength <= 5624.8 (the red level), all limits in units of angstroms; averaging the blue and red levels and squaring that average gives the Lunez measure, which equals 373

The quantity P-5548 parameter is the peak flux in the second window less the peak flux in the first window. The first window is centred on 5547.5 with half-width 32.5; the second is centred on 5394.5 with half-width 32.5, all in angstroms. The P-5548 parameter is 1.4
